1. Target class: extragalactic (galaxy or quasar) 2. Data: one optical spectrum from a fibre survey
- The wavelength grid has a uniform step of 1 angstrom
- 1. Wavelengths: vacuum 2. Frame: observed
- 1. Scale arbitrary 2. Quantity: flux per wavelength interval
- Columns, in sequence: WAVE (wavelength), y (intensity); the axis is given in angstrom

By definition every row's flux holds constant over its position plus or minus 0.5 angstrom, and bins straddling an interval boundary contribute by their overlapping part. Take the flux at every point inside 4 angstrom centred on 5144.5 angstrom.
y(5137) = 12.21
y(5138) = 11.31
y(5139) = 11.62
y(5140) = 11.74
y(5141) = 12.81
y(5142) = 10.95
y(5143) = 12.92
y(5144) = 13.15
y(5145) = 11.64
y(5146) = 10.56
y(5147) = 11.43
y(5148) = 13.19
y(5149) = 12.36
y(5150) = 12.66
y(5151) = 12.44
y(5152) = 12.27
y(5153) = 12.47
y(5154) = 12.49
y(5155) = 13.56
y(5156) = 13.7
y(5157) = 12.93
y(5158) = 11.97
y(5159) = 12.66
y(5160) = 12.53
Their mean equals 12.1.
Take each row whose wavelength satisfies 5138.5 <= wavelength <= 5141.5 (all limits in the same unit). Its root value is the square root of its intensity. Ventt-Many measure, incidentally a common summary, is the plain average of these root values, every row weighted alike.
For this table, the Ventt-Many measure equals 3.47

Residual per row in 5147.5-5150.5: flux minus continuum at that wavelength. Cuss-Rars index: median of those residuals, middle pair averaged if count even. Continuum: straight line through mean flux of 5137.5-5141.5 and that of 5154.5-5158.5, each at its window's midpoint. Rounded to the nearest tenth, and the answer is 0.1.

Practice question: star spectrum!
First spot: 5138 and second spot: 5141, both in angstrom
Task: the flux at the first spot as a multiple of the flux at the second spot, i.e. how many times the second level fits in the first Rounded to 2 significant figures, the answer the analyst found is 0.88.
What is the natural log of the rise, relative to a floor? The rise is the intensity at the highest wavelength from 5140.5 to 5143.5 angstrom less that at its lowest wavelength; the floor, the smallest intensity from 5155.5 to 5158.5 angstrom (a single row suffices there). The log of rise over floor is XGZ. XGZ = -4.7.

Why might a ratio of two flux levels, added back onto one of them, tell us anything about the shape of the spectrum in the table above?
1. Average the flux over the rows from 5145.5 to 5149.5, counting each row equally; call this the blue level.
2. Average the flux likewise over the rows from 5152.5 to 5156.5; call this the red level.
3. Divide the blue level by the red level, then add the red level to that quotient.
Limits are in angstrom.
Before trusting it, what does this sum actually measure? 14.0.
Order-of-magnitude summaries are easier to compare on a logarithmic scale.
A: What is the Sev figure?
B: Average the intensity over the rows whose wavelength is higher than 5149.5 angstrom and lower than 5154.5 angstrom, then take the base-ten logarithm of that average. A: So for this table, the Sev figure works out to 1.10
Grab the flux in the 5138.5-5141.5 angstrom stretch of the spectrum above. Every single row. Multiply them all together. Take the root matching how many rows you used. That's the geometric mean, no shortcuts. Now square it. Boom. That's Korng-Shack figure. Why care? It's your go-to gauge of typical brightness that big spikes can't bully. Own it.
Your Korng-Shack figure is 145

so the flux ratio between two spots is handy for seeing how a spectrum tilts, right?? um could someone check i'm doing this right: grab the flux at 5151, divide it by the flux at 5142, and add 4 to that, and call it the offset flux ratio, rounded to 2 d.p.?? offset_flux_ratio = 5.14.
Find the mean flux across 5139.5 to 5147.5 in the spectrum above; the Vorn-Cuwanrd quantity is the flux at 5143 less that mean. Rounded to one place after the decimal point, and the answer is 1.0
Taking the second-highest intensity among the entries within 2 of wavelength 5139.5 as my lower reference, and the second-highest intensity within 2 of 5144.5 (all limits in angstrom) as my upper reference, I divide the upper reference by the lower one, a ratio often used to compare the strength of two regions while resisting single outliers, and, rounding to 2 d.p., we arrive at 1.10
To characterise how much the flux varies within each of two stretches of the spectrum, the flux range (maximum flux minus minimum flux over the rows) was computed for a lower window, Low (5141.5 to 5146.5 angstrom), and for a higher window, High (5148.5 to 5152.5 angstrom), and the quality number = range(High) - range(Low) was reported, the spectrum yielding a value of -2.2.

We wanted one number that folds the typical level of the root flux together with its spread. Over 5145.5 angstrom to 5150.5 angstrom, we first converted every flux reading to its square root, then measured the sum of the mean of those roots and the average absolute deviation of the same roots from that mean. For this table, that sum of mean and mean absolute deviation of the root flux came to 3.59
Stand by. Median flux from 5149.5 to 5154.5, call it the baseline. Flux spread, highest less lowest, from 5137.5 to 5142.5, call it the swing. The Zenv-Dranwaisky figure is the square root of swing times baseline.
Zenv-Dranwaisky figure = 4.8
